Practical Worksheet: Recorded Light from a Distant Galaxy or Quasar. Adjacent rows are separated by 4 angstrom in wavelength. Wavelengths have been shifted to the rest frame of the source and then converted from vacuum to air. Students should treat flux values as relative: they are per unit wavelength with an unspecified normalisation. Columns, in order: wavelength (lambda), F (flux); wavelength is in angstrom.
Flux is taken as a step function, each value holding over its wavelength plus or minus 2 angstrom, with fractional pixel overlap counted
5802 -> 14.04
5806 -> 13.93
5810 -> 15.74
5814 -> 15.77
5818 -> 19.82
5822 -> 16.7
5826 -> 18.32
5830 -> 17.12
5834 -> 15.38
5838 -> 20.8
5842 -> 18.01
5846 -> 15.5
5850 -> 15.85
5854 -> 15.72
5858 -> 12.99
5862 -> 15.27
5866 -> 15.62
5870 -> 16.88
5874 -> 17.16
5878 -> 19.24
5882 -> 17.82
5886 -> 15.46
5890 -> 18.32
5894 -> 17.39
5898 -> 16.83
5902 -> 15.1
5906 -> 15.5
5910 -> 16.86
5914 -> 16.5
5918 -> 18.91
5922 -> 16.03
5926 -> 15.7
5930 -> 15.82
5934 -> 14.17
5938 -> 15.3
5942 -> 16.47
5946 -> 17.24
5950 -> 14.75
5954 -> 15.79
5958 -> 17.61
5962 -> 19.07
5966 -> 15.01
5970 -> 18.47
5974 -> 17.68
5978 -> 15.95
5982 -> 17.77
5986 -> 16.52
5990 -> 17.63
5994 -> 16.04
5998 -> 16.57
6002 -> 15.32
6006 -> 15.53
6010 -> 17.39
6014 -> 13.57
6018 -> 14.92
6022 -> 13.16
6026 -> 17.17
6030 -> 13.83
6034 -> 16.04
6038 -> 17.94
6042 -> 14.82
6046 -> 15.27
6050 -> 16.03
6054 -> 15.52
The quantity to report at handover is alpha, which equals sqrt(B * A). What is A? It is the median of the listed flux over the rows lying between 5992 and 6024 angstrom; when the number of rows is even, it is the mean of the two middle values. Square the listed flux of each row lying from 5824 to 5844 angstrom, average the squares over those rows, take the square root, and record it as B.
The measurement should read 16.7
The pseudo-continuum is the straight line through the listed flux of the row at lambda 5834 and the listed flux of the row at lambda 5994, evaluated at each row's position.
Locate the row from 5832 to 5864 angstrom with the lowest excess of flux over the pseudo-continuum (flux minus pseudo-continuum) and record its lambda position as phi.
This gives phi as 5858 angstrom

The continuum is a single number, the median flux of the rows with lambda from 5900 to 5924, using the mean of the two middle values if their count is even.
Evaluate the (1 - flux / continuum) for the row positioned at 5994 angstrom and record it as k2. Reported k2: 0.01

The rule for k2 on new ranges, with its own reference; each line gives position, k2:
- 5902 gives 0.07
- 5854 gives 0.03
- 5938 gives 0.06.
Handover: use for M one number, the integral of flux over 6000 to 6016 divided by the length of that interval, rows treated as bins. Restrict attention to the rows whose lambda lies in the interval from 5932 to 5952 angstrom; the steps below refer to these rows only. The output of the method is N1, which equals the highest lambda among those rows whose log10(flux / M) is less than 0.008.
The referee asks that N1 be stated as 5950 angstrom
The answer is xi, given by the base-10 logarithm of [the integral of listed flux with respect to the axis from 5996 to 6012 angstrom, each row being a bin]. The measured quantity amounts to 2.41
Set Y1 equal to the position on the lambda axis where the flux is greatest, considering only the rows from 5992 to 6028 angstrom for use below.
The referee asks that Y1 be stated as 6010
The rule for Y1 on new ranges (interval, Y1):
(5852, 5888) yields 5878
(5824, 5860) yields 5838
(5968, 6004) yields 5970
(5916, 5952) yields 5918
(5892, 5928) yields 5918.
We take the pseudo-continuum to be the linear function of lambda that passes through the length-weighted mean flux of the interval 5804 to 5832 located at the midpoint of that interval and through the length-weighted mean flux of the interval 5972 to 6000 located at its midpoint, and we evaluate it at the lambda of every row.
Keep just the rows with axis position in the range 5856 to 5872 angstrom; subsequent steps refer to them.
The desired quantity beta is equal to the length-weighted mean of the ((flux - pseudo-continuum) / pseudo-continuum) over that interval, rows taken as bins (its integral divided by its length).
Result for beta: -0.096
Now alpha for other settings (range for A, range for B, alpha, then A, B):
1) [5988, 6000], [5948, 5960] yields 16.3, 16.6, 16.1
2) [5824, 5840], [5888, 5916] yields 17.2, 17.7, 16.7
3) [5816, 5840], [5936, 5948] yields 17.0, 17.7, 16.4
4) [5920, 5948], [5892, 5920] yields 16.3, 15.8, 16.8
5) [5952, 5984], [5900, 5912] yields 16.7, 17.6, 15.8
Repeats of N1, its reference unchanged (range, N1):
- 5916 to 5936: 5934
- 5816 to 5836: 5834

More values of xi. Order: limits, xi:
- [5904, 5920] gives 2.43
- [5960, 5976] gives 2.45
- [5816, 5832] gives 2.46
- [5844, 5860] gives 2.38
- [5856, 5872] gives 2.39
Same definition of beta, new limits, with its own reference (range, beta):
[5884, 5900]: 0.011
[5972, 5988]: 0.006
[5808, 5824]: 0.014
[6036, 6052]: -0.053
